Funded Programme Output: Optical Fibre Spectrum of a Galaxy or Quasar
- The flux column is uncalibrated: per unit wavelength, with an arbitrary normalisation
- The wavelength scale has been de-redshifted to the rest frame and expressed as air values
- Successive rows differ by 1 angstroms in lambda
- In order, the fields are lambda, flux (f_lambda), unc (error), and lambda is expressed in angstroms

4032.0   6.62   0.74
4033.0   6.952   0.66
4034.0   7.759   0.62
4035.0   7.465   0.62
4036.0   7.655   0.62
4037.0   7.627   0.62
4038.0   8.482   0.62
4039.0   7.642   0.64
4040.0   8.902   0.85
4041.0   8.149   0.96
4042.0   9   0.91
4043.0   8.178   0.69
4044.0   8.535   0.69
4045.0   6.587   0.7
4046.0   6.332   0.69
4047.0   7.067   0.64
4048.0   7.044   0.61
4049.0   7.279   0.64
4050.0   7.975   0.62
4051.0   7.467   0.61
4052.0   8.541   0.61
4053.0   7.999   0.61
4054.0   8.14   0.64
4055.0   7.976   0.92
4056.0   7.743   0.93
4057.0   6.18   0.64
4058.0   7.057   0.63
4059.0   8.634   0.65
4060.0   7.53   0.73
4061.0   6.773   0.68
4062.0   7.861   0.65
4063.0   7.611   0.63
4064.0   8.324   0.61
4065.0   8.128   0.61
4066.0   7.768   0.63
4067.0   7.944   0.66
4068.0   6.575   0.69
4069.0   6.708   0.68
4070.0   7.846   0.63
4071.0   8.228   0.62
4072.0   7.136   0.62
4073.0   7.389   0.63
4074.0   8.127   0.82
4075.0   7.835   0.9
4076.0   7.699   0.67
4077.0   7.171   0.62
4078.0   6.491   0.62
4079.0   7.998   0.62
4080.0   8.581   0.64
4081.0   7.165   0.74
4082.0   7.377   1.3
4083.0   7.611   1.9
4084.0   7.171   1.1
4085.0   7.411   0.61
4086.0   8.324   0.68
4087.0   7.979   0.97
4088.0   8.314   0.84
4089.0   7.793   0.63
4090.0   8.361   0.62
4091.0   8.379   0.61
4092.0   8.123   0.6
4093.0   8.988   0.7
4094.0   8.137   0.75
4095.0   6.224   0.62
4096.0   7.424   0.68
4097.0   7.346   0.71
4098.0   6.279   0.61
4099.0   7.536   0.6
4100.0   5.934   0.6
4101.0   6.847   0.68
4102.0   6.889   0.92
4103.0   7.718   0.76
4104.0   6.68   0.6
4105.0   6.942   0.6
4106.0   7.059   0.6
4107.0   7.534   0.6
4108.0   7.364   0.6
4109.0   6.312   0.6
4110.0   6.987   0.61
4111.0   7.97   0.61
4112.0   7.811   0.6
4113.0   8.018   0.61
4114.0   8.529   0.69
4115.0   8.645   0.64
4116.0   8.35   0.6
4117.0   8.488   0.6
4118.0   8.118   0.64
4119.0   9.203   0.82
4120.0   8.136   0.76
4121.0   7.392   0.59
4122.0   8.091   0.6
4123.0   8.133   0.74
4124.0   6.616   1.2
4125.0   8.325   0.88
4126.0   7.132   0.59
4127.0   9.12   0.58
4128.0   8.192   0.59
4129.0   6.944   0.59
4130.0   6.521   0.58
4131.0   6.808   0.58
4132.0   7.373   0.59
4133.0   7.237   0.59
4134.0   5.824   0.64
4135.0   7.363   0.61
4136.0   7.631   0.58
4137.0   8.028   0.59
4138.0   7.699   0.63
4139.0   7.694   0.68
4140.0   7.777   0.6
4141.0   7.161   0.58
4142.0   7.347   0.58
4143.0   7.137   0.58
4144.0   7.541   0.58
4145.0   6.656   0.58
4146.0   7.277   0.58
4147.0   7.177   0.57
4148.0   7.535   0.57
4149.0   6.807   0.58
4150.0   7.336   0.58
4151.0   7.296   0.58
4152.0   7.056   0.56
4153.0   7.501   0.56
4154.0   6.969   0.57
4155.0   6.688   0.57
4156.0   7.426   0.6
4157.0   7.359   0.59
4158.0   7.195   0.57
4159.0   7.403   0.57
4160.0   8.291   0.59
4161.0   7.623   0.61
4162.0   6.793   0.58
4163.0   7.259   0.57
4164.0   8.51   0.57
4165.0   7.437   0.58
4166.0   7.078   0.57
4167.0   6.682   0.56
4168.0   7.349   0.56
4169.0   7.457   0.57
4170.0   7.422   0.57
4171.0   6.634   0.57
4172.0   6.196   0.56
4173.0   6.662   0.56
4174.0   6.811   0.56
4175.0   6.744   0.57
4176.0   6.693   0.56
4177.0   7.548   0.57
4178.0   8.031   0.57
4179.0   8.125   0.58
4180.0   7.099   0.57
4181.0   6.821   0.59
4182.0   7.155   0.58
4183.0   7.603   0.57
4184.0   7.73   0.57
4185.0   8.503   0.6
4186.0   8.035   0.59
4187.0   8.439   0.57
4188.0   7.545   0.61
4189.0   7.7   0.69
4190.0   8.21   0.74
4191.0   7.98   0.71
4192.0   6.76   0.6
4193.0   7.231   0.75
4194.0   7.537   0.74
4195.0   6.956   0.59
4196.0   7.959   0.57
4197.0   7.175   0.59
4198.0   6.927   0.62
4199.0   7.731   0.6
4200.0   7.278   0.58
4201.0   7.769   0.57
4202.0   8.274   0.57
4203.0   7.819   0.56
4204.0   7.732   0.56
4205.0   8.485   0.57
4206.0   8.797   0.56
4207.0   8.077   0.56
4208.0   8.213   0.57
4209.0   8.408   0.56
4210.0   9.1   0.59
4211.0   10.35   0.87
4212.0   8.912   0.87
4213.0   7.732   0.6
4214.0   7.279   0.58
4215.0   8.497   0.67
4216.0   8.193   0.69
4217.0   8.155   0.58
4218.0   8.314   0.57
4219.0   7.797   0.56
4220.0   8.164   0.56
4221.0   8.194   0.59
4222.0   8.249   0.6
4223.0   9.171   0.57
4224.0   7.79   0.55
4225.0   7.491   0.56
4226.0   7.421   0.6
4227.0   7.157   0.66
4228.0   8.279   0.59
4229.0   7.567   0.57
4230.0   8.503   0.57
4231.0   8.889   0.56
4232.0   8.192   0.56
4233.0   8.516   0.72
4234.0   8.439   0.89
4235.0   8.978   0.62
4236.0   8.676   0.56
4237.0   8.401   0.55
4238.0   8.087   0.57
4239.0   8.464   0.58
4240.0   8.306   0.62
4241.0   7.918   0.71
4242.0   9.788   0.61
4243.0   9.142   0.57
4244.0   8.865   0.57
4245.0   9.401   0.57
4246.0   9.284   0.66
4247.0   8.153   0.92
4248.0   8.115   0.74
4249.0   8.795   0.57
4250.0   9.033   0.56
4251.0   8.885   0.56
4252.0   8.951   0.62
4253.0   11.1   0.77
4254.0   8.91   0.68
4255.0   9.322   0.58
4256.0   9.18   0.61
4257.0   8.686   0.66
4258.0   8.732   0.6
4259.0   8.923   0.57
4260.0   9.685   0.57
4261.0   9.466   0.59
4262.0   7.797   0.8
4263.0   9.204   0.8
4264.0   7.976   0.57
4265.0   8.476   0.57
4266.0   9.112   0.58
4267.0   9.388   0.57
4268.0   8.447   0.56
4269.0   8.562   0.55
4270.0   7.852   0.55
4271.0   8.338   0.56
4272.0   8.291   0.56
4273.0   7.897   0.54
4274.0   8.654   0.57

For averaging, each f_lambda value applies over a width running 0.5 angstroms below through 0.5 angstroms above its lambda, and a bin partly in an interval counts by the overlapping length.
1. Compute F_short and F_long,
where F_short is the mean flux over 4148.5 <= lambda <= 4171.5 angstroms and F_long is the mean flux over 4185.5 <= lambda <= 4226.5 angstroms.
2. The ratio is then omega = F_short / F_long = 0.91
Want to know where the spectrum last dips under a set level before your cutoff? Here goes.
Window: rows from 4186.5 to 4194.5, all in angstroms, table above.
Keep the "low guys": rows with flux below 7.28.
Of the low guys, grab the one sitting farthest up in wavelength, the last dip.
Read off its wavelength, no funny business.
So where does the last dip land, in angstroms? 4193.0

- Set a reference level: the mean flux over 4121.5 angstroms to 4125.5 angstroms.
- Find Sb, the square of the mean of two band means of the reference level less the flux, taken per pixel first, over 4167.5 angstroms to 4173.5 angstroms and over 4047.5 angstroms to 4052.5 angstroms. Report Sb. 0.23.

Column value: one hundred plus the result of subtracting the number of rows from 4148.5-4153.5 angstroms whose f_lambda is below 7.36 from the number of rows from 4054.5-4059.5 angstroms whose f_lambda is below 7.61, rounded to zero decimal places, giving 98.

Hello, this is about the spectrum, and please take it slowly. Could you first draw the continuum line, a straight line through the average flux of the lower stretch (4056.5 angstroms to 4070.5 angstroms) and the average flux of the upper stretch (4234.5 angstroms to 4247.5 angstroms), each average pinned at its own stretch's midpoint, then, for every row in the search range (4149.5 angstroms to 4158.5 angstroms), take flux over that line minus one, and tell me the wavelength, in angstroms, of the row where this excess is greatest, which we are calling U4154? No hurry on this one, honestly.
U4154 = 4153.0 angstroms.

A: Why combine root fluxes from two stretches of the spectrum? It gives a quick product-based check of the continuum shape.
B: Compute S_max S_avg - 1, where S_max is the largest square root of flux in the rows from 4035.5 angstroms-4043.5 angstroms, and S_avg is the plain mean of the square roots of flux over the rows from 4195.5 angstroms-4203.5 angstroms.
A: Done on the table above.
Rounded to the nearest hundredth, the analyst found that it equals 7.28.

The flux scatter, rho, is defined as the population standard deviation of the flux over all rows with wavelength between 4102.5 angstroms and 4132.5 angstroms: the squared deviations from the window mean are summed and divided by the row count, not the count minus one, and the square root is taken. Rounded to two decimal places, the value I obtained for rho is 0.76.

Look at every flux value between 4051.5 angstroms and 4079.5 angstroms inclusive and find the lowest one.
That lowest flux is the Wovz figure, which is 6.18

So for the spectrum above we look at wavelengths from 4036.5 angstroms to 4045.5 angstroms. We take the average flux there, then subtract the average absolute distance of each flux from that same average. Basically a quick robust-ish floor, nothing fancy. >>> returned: 7.6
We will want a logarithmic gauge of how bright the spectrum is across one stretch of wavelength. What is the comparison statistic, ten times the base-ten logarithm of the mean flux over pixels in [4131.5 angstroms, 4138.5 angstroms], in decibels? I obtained 8.6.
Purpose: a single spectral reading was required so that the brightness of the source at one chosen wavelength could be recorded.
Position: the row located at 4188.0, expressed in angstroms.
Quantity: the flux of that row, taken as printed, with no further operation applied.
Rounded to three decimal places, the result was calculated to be 7.545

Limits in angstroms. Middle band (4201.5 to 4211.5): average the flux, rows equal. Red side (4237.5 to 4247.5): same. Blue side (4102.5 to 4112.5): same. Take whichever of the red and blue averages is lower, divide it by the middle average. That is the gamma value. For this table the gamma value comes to 0.85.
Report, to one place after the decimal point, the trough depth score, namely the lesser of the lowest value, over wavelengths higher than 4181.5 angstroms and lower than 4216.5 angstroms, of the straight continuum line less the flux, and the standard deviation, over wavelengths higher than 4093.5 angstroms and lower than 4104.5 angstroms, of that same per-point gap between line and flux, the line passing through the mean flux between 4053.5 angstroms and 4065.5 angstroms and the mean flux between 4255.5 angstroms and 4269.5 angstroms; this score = -1.8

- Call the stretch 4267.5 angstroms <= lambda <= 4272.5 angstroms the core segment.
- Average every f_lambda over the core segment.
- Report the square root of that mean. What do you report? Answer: 2.88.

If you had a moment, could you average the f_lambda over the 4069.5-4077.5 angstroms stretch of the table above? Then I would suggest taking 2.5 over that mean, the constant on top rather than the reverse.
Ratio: 0.326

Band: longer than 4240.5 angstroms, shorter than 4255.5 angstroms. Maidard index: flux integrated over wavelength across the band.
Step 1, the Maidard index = 136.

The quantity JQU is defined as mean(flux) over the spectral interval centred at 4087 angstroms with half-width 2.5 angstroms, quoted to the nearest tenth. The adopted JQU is 8.0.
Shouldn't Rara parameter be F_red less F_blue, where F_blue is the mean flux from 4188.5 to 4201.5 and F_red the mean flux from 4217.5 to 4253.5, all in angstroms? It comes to 1.04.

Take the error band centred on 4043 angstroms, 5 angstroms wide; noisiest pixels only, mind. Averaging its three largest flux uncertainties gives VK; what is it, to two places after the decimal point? 0.86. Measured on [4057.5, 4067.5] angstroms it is 0.69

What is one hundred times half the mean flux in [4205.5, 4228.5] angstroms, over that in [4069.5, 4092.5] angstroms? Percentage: 53.1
